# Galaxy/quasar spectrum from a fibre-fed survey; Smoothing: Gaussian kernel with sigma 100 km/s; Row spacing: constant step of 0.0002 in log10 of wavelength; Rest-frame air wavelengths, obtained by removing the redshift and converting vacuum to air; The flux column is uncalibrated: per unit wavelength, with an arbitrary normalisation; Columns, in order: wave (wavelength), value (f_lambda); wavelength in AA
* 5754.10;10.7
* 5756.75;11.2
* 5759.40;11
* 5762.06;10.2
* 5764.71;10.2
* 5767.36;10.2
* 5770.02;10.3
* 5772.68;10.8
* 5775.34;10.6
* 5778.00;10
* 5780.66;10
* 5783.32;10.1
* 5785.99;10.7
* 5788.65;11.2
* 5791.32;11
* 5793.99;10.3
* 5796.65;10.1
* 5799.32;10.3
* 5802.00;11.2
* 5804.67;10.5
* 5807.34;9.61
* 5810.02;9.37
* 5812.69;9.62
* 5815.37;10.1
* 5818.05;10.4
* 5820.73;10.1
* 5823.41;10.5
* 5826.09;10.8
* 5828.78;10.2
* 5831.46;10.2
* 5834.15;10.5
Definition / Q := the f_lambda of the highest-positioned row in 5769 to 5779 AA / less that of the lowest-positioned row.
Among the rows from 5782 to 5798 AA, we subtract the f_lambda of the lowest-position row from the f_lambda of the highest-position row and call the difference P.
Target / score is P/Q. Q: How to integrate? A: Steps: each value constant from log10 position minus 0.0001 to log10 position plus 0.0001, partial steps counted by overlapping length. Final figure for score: 0.0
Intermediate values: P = 0.0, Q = -0.30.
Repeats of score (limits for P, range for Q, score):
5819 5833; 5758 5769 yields -0.1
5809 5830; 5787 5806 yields -1.2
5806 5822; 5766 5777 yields 1.2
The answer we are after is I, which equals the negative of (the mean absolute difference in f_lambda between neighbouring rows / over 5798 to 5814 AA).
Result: -0.60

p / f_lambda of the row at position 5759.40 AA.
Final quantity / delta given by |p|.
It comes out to 11.0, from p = 11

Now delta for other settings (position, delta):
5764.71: 10.2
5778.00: 10.0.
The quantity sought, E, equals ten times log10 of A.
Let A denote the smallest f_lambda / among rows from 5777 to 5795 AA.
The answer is 10.0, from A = 10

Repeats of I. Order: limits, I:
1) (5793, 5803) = -0.43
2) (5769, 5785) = -0.28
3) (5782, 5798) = -0.44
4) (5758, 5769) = -0.27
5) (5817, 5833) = -0.32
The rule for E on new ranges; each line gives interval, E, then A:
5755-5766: 10.1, 10.2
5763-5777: 10.1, 10.2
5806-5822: 9.7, 9.37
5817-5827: 10.0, 10.1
